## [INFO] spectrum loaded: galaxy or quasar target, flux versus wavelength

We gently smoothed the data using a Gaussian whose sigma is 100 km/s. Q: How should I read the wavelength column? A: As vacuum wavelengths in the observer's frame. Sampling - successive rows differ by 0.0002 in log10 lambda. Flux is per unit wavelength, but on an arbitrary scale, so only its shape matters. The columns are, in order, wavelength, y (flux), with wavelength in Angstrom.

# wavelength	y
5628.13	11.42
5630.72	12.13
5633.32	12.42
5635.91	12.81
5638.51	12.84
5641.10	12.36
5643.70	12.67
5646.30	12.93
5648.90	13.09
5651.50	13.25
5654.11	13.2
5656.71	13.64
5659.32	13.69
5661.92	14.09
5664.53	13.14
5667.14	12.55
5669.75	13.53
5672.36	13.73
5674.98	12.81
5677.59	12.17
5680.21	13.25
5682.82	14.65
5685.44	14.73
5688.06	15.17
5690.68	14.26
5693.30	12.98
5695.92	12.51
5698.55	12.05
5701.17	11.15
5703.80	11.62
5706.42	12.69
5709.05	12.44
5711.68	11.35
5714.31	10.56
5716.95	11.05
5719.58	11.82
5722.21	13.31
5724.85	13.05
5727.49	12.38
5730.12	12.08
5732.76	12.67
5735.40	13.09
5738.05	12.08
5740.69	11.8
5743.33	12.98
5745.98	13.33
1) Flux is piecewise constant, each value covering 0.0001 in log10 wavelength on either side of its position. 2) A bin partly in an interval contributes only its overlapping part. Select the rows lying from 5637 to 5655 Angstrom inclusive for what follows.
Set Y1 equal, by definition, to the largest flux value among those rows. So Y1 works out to 13.25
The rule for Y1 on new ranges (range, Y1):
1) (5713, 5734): 13.31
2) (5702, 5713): 12.69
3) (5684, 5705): 15.17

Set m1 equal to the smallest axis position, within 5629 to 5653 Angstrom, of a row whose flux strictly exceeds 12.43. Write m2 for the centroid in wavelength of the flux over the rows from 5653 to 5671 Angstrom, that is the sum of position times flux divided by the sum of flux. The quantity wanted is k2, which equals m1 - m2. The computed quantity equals -26.0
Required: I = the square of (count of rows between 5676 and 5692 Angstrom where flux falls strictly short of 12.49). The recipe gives 1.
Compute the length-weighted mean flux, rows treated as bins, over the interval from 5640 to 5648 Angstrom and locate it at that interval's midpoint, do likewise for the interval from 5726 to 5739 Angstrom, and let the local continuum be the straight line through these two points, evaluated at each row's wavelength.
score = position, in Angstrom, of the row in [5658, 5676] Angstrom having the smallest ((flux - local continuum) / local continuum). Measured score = 5667.14 Angstrom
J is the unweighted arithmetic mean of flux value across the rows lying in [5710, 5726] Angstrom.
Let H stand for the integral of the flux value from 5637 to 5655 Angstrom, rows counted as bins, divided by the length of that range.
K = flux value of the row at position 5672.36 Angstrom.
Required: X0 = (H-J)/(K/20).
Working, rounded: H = 12.9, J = 11.9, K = 13.73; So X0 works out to 1.5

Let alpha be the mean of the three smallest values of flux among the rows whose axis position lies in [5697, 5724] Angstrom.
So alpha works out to 10.9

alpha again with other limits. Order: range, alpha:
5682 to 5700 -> 12.5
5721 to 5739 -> 12.2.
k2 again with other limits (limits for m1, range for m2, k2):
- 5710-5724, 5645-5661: 69.3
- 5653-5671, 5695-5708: -47.1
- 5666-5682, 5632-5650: 26.0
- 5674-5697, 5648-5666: 18.2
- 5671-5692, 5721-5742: -58.9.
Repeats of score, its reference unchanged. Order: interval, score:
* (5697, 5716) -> 5714.31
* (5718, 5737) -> 5719.58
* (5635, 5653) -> 5641.10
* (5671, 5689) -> 5677.59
